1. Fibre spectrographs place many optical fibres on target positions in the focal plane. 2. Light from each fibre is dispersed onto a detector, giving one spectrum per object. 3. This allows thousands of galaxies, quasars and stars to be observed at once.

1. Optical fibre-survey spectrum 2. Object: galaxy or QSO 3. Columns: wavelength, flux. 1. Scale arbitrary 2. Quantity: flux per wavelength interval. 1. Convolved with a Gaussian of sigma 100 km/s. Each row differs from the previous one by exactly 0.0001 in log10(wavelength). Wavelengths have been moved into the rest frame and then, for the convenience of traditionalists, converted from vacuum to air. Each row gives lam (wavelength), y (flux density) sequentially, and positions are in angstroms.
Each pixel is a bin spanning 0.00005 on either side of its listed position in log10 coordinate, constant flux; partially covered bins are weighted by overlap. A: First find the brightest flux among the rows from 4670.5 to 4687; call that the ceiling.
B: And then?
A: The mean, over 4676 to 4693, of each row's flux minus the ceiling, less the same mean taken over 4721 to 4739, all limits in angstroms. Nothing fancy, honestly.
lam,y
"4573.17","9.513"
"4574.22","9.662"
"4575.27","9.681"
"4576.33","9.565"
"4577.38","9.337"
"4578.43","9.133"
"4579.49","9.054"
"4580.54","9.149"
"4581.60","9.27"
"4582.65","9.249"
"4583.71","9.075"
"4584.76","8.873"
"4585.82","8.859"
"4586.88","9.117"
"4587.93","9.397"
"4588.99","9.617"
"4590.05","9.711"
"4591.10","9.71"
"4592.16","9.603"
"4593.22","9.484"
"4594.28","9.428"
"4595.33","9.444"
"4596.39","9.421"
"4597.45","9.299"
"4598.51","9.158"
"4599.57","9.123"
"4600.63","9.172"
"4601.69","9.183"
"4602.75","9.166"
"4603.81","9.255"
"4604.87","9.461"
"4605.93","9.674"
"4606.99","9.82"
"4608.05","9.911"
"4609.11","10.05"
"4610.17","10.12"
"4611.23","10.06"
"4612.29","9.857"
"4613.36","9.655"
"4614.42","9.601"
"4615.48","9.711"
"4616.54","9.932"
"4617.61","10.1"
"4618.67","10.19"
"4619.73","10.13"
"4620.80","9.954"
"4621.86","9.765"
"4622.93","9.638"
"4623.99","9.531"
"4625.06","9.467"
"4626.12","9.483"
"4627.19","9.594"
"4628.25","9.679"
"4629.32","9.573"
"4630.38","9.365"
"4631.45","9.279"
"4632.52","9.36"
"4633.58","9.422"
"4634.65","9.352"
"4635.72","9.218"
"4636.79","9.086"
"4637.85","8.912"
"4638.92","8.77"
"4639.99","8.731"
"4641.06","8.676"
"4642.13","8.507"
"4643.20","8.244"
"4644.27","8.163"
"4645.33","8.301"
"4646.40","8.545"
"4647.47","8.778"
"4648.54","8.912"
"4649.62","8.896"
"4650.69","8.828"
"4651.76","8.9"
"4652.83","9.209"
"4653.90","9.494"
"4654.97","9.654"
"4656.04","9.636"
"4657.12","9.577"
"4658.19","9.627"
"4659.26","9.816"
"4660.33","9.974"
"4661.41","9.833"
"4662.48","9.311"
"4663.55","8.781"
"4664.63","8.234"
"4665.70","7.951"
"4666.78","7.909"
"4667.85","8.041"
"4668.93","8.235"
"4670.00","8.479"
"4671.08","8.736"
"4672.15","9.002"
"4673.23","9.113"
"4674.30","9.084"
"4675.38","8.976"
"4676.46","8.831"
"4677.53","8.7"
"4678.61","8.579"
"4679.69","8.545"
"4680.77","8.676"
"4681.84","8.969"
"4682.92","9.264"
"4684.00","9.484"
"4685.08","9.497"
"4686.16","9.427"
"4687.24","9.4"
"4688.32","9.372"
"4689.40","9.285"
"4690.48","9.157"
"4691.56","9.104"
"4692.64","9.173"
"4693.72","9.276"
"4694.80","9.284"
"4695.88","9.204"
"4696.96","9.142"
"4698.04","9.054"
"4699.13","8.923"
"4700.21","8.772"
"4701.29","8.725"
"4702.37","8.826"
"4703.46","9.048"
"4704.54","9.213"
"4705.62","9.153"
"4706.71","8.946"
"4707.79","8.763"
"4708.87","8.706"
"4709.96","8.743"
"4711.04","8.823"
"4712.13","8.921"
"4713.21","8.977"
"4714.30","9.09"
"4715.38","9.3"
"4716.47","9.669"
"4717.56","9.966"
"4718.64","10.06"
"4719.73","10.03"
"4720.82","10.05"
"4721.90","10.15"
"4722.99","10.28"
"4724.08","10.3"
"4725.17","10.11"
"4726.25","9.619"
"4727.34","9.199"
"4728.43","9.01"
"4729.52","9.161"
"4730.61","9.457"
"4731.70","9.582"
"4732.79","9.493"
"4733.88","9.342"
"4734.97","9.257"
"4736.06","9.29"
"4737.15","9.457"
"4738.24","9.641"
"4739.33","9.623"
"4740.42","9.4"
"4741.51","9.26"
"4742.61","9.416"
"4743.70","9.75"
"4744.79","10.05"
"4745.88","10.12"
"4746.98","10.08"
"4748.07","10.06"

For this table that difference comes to -0.5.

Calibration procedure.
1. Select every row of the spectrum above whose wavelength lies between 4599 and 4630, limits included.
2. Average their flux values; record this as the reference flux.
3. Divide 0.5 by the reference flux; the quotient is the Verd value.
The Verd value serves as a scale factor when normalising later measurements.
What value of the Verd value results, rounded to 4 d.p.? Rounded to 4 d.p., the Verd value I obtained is 0.0516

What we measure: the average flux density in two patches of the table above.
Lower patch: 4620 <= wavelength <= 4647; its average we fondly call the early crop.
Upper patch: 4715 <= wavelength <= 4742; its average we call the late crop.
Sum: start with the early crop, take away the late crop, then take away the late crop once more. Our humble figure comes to -10.1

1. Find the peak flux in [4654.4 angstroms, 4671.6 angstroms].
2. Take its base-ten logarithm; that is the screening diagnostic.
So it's 1.00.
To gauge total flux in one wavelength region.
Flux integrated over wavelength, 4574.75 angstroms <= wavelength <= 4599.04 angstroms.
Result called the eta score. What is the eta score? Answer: 227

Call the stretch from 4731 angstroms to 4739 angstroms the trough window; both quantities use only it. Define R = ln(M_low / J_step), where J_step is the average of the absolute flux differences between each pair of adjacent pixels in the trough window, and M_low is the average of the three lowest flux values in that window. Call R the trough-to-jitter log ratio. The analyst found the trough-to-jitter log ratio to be 4.4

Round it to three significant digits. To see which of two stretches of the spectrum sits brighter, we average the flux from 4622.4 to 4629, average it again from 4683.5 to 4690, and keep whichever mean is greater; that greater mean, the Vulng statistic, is 9.57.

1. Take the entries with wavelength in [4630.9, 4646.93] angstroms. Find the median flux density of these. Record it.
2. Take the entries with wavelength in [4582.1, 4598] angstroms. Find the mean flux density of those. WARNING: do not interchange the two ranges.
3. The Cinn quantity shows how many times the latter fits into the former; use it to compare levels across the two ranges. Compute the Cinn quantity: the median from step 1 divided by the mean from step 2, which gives 0.94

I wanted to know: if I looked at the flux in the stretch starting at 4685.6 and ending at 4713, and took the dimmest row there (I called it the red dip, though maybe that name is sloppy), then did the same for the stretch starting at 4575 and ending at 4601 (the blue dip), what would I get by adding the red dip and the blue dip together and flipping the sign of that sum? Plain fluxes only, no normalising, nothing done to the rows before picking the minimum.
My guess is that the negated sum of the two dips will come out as -17.6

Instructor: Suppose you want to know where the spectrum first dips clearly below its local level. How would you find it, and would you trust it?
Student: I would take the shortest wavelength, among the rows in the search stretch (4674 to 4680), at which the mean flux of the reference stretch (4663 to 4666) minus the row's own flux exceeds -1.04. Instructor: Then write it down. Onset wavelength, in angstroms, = 4674.30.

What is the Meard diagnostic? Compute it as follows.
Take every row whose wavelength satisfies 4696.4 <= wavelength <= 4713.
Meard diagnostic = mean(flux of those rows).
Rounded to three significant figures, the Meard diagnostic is 8.92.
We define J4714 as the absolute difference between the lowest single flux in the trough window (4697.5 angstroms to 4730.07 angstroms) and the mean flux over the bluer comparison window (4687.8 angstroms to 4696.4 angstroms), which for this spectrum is 0.53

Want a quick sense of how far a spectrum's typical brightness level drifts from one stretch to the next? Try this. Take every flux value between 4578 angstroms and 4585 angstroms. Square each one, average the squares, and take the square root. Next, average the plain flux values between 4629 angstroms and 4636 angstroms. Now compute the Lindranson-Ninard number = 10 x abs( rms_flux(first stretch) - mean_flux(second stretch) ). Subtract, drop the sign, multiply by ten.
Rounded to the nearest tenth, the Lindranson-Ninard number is 2.5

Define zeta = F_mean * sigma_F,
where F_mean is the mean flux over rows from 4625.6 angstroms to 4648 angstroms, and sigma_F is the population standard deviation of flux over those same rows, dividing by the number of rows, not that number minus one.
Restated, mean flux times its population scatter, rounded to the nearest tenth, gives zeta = 4.2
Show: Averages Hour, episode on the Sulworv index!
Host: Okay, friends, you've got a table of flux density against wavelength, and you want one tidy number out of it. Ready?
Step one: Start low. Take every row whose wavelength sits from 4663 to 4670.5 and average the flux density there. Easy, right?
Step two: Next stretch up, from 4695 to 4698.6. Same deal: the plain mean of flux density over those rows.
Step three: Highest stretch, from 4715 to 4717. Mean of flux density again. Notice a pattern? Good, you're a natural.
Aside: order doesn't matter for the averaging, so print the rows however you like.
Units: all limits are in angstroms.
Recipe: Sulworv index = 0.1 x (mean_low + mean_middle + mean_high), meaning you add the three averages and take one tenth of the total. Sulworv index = 2.69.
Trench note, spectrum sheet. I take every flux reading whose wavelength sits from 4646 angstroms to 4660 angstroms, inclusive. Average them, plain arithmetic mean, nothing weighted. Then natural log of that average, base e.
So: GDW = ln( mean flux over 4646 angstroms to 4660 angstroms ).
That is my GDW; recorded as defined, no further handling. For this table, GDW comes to 2.22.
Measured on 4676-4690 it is 2.21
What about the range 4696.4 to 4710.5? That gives 2.19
